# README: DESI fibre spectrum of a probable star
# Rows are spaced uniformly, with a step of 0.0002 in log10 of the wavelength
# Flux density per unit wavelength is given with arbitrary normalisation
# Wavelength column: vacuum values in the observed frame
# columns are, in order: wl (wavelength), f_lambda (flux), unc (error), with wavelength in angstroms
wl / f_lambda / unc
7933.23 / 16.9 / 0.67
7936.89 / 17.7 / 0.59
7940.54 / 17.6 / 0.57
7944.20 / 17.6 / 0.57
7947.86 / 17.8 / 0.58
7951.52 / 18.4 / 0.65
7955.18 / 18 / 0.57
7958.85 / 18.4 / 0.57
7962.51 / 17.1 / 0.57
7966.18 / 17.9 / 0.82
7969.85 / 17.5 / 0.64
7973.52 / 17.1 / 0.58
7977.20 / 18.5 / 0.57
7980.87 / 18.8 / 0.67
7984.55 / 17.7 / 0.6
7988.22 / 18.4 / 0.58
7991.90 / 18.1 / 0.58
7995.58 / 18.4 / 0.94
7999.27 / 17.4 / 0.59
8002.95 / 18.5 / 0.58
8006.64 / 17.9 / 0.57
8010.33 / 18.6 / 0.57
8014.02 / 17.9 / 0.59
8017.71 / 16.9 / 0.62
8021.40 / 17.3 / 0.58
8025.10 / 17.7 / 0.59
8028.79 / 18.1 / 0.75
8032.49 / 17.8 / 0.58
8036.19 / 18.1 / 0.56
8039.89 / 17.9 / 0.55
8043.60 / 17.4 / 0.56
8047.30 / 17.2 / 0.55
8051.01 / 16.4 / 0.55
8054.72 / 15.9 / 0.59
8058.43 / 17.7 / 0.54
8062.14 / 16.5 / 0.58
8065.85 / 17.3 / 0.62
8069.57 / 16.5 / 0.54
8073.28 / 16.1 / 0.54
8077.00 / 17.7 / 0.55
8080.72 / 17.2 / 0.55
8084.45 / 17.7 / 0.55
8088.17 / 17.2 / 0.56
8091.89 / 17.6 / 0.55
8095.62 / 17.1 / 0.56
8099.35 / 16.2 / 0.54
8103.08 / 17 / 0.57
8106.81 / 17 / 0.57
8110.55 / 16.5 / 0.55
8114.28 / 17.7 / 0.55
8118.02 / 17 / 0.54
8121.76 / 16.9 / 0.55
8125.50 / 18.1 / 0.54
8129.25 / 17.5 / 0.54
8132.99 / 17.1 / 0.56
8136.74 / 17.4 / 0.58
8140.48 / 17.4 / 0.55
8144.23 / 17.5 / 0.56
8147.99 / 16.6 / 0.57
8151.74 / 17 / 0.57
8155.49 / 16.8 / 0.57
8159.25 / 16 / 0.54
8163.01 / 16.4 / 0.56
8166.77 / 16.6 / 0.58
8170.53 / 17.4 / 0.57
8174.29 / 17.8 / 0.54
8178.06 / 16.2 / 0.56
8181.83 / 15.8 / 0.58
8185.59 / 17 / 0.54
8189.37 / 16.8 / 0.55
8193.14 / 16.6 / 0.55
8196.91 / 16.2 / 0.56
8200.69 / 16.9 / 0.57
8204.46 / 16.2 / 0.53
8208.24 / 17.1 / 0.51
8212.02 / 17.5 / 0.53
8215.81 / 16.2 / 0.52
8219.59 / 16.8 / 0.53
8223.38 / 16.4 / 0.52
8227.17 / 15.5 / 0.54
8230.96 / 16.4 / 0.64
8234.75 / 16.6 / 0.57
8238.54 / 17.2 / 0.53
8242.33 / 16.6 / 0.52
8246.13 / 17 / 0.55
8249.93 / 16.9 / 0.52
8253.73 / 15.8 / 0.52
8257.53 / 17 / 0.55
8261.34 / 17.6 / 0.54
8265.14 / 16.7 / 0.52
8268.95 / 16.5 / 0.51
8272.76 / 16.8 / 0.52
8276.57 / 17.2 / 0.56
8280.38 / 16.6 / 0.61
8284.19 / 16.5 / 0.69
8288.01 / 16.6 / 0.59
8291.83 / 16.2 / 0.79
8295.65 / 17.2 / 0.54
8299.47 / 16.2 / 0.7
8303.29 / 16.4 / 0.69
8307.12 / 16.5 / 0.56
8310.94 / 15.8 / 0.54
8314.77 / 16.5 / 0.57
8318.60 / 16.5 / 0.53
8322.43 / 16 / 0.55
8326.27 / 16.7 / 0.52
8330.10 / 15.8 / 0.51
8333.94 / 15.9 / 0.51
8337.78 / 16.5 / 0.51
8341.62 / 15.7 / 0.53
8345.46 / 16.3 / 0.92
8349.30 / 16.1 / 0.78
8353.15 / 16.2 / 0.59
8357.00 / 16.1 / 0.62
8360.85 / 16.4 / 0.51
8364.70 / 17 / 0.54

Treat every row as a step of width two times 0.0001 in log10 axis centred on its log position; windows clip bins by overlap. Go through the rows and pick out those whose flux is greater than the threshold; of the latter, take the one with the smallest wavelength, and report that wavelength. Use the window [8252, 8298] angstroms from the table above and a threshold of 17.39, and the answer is 8261.34 angstroms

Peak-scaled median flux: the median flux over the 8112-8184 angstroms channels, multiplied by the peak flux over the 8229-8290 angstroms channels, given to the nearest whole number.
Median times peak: 299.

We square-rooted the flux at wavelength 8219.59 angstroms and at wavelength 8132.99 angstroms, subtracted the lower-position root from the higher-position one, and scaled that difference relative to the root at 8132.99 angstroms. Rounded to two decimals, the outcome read -0.01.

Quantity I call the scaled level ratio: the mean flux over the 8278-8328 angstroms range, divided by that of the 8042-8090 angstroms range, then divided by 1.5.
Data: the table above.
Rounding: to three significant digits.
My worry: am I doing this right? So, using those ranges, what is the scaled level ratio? 0.645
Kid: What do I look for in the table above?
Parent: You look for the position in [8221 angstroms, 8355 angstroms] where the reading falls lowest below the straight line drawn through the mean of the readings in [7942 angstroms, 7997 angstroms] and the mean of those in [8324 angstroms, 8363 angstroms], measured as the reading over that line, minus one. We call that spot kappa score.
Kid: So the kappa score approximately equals 8227.17 angstroms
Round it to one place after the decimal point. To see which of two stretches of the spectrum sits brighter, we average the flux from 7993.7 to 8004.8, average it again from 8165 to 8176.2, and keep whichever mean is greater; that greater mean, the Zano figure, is 18.1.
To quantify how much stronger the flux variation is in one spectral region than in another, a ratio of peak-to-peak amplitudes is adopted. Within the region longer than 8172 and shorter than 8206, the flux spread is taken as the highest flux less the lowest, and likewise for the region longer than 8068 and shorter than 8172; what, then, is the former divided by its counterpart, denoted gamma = 0.95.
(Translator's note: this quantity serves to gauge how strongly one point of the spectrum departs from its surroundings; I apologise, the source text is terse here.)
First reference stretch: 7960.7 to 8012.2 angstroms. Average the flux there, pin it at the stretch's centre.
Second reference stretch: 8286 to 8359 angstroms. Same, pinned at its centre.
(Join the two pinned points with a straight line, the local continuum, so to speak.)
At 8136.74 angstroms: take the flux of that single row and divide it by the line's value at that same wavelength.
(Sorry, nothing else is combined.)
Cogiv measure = 1.01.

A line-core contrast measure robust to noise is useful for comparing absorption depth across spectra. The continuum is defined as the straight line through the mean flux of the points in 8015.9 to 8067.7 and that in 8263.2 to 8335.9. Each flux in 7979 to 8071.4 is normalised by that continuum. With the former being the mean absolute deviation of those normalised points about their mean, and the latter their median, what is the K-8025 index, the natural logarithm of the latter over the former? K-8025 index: 3.49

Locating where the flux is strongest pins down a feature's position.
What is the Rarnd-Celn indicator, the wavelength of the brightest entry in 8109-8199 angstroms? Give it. 8125.50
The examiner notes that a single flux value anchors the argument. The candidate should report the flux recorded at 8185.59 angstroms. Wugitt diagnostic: 17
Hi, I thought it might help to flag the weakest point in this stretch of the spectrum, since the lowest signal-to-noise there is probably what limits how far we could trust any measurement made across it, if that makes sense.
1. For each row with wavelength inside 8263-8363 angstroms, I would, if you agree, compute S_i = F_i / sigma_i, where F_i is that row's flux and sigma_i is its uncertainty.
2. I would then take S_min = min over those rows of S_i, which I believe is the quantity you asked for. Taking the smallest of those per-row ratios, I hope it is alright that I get 18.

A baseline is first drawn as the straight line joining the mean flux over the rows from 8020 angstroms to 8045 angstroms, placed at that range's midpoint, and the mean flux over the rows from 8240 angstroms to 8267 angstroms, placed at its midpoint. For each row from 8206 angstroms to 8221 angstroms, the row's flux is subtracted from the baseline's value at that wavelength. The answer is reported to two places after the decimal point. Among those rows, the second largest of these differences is 0.15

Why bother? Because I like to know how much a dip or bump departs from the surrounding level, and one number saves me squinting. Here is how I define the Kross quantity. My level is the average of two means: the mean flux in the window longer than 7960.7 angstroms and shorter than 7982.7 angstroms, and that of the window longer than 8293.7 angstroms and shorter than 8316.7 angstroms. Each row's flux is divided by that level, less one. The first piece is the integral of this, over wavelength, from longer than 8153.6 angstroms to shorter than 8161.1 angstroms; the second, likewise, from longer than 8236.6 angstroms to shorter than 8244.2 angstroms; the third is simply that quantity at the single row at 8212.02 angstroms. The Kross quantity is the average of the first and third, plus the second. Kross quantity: -0.25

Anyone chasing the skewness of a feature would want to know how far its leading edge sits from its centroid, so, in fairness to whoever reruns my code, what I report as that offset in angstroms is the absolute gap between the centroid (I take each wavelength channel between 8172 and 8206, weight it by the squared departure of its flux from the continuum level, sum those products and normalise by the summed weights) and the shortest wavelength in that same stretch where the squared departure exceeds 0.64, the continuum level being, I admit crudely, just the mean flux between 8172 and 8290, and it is 7.5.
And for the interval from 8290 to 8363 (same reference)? 17.7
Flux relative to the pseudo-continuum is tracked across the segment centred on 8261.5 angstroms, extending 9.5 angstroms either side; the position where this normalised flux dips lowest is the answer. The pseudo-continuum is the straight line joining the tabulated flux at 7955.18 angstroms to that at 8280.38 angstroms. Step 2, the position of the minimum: 8253.73 angstroms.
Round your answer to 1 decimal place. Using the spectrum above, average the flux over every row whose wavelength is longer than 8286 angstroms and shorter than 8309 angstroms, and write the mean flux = 16.5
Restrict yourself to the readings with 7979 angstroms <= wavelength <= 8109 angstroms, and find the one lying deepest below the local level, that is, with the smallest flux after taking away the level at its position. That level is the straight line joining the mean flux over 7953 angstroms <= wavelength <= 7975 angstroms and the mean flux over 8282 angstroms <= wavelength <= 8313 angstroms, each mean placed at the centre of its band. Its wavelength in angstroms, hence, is 8054.72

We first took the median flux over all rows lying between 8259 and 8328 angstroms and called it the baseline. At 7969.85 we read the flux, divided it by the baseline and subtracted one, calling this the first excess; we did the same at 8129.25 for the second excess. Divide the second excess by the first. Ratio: 1.0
